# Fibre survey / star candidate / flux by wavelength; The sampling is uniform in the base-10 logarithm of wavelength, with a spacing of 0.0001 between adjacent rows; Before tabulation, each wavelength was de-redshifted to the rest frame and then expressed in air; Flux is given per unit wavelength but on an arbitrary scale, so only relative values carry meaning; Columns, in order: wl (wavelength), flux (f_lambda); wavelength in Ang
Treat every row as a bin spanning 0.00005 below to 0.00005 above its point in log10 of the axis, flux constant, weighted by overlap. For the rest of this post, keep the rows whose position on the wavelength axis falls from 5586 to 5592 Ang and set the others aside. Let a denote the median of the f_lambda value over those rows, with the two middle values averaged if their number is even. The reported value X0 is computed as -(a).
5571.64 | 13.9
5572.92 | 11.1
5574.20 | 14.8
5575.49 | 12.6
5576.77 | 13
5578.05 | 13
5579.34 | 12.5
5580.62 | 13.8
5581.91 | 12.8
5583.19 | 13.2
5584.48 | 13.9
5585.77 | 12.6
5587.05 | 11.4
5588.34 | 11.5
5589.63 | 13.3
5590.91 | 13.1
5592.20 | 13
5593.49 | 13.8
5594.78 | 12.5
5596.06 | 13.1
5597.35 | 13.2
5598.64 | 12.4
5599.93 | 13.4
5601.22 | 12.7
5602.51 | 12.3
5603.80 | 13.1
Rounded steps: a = 12.3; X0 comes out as -12.3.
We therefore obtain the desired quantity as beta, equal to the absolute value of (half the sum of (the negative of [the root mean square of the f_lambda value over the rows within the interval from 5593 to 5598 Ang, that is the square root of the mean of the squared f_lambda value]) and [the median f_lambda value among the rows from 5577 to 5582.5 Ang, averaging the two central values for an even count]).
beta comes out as 0.129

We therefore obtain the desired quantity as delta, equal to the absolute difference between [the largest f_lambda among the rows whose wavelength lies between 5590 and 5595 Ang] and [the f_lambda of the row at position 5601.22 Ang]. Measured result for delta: 1.1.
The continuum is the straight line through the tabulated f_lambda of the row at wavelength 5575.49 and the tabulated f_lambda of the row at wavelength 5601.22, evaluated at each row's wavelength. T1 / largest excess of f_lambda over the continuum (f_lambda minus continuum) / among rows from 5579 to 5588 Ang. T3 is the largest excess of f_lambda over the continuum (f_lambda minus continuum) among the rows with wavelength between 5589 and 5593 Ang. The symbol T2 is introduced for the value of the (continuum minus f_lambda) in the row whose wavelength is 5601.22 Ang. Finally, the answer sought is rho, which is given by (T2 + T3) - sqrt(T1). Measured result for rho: -0.5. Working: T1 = 1.3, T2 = 0.0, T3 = 0.6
